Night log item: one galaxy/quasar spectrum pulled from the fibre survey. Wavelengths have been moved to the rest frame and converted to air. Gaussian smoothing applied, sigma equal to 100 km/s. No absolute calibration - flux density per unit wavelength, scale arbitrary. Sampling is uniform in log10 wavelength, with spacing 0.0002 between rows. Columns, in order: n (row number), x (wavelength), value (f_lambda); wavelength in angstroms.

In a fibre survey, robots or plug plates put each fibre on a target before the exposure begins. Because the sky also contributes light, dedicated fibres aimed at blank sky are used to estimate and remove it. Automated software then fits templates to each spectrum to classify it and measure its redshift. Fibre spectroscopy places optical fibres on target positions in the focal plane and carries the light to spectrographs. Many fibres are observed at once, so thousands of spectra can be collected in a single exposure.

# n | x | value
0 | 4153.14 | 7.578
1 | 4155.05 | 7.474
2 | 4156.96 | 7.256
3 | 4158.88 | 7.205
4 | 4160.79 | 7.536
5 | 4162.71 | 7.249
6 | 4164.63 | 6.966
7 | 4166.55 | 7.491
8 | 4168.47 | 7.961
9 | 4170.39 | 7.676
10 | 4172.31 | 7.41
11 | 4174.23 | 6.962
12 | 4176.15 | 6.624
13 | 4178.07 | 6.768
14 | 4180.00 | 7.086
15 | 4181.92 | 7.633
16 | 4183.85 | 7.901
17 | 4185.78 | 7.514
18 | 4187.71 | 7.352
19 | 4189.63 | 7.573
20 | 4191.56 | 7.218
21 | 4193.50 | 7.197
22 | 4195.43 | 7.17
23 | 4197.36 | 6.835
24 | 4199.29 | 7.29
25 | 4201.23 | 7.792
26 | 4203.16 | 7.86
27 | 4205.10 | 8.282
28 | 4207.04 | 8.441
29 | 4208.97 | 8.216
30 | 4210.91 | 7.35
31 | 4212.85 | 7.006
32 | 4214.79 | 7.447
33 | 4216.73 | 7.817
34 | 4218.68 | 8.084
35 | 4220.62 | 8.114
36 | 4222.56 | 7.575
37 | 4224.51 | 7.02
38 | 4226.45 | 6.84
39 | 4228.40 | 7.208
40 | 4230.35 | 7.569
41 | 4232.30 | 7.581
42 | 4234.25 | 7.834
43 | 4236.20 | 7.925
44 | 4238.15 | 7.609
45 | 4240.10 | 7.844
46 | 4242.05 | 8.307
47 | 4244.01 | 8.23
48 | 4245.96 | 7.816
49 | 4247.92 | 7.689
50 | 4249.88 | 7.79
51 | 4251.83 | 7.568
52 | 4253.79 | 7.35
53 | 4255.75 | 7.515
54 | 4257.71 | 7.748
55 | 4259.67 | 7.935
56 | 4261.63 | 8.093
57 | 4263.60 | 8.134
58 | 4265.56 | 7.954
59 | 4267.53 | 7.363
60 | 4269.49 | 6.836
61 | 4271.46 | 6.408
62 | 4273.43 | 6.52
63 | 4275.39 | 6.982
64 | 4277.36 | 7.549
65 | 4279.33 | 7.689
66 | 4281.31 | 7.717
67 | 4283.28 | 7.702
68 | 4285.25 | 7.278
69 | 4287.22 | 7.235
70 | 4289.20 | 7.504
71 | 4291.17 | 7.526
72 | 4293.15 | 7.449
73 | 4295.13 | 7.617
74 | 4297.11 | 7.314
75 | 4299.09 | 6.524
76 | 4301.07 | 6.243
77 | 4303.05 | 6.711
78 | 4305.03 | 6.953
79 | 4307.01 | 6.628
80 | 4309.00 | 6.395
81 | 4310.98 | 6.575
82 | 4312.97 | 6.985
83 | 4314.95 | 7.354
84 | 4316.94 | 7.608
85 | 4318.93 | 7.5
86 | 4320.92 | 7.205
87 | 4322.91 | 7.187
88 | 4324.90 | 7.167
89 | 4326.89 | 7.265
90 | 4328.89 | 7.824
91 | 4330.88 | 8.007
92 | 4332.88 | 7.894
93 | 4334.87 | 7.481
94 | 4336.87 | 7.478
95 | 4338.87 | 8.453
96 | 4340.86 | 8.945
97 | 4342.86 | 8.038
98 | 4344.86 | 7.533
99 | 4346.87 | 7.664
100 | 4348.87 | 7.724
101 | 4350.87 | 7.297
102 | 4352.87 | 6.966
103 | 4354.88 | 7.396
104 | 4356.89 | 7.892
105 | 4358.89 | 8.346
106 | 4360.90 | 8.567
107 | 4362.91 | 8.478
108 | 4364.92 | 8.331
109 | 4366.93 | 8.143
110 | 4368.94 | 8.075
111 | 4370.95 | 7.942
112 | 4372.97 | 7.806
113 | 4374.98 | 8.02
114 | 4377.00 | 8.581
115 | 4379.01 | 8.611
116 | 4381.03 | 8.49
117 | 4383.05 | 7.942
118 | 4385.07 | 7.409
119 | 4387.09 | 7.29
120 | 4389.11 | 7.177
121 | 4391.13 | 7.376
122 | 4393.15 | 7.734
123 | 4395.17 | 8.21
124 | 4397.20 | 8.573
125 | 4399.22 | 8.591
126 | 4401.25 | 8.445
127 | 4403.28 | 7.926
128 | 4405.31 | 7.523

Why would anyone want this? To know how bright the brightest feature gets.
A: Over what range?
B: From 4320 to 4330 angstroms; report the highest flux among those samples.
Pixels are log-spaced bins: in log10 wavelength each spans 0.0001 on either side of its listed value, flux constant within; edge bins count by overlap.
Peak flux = 7.824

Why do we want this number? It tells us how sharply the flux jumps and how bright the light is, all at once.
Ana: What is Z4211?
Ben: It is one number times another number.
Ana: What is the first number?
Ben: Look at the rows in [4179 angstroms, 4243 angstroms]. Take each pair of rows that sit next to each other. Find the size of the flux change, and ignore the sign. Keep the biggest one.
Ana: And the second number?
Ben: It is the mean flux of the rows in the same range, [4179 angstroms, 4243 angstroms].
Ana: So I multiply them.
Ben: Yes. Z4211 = 6.6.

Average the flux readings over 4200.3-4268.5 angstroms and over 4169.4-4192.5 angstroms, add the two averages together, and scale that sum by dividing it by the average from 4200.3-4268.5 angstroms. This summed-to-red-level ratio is 1.94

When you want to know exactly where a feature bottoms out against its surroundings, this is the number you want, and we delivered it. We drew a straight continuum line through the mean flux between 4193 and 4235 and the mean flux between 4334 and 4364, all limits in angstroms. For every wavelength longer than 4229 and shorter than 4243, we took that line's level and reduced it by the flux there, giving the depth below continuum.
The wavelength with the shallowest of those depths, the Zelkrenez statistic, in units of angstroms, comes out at 4242.05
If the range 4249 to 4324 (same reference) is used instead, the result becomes 4263.60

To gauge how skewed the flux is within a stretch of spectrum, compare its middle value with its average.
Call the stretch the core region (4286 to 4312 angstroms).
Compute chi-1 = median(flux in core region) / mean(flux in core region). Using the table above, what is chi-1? 0.997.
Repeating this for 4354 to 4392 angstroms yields 1.003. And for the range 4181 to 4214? 0.993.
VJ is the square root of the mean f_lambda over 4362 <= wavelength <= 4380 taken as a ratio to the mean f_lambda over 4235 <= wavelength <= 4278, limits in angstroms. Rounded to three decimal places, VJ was 1.040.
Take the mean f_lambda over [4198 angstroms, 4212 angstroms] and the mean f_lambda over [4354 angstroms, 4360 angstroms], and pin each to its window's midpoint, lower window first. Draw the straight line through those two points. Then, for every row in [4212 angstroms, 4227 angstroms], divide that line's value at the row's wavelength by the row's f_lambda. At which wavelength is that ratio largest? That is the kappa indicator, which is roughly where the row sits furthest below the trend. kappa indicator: 4226.45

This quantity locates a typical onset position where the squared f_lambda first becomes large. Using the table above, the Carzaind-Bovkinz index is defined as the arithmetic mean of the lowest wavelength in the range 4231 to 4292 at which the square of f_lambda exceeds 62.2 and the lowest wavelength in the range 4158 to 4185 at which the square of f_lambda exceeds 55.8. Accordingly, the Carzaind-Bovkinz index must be 4198.5 angstroms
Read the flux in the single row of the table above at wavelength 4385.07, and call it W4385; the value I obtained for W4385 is 7.409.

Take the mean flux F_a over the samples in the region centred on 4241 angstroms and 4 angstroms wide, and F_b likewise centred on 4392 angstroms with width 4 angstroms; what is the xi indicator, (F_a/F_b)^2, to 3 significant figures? 1.14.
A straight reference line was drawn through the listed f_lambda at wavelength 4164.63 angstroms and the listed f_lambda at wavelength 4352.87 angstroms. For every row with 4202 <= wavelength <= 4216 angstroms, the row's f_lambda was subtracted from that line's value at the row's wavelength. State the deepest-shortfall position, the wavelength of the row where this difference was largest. 4212.85 angstroms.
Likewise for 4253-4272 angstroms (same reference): 4271.46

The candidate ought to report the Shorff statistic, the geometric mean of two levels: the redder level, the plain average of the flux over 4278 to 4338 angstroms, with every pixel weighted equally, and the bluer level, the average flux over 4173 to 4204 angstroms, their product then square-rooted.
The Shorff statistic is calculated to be 7.28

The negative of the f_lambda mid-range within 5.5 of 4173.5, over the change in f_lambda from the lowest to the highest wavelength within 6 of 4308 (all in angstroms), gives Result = -27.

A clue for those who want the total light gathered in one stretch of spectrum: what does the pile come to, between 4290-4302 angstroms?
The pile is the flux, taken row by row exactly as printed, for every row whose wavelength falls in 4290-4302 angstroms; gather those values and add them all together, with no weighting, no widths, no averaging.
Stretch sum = 43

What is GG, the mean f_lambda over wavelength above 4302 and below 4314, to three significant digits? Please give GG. 6.71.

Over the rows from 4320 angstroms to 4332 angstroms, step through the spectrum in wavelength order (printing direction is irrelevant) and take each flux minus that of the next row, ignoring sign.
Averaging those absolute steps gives 0.176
